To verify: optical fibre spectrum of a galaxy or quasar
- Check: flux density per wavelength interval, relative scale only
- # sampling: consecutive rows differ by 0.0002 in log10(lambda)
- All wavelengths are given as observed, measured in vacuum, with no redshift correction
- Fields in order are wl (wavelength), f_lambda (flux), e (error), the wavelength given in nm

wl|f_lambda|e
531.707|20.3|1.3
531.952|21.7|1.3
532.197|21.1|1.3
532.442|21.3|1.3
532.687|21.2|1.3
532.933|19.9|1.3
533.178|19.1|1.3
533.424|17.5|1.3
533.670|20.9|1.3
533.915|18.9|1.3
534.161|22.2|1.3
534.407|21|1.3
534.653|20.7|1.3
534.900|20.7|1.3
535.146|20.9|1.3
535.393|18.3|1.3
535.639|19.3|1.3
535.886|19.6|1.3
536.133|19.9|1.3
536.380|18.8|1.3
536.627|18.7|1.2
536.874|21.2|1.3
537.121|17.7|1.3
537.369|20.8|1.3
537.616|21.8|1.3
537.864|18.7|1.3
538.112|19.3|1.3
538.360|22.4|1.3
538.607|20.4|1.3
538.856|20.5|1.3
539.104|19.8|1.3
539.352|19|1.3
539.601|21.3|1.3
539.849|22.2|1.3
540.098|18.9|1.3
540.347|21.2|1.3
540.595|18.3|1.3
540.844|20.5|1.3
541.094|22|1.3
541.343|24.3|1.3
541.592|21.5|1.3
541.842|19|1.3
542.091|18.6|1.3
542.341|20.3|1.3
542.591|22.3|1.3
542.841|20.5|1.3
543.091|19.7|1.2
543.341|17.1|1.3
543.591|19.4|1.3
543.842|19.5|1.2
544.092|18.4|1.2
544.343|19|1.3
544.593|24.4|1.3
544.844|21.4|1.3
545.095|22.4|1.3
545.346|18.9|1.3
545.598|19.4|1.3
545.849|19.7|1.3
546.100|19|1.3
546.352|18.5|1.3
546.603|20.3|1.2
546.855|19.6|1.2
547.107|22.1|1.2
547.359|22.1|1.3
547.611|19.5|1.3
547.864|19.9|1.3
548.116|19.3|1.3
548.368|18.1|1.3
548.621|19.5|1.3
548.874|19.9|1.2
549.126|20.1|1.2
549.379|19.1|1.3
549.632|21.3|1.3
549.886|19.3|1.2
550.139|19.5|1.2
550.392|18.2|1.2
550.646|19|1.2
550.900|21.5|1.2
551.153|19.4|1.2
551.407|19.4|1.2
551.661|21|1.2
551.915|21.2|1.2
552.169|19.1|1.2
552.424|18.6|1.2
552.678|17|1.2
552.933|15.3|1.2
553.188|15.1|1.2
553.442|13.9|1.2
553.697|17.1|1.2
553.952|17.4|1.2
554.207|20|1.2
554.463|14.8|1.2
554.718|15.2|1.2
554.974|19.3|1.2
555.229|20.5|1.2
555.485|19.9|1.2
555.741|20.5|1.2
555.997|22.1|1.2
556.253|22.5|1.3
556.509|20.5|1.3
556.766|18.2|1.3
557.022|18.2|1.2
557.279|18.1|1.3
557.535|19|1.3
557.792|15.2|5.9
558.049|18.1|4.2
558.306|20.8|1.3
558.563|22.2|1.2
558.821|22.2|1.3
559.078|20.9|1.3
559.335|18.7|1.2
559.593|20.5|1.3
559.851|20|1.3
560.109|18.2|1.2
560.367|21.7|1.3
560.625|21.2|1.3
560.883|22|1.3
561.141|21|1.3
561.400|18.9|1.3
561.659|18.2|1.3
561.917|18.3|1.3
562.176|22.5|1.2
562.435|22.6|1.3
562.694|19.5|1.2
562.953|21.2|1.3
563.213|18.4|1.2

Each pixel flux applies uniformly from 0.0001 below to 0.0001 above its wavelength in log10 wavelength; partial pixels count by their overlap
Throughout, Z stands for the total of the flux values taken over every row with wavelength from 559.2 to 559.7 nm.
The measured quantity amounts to 39.2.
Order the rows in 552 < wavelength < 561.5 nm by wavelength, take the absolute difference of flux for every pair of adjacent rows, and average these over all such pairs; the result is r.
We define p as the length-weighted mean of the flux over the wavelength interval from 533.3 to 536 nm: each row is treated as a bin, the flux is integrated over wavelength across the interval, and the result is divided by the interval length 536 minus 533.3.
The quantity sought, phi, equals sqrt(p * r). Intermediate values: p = 20.0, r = 1.6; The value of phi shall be 5.6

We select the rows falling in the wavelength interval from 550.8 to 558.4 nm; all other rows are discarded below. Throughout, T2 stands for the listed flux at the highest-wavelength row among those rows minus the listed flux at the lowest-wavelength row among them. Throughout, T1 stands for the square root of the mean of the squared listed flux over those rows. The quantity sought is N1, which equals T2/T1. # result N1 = -0.04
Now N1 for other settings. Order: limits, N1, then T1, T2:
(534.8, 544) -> -0.06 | 20.2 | -1.2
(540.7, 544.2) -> -0.10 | 20.3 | -2.1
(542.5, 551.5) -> -0.15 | 20.0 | -2.9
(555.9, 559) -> 0.01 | 19.9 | 0.1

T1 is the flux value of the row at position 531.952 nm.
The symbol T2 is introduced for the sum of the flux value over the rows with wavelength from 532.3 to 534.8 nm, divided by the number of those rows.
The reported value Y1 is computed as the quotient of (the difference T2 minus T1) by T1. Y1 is -0.066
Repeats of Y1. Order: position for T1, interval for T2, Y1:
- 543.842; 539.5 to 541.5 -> 0.081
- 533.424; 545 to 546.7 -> 0.128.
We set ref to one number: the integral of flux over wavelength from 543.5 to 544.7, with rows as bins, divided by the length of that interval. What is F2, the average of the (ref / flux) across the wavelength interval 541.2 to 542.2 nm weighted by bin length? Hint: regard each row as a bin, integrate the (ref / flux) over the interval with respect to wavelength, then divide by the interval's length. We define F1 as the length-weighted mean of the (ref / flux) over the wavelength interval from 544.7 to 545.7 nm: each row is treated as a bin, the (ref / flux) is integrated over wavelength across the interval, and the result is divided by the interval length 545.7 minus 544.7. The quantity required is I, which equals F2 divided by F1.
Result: 0.99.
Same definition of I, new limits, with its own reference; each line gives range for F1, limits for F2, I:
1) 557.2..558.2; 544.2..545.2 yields 0.81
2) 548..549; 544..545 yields 0.93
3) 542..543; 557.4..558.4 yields 1.14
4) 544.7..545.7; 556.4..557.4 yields 1.10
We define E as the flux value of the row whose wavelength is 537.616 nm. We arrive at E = 21.8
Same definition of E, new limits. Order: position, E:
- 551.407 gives 19.4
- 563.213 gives 18.4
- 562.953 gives 21.2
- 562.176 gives 22.5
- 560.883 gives 22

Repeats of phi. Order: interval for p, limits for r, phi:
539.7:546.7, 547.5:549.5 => 3.9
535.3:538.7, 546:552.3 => 4.8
